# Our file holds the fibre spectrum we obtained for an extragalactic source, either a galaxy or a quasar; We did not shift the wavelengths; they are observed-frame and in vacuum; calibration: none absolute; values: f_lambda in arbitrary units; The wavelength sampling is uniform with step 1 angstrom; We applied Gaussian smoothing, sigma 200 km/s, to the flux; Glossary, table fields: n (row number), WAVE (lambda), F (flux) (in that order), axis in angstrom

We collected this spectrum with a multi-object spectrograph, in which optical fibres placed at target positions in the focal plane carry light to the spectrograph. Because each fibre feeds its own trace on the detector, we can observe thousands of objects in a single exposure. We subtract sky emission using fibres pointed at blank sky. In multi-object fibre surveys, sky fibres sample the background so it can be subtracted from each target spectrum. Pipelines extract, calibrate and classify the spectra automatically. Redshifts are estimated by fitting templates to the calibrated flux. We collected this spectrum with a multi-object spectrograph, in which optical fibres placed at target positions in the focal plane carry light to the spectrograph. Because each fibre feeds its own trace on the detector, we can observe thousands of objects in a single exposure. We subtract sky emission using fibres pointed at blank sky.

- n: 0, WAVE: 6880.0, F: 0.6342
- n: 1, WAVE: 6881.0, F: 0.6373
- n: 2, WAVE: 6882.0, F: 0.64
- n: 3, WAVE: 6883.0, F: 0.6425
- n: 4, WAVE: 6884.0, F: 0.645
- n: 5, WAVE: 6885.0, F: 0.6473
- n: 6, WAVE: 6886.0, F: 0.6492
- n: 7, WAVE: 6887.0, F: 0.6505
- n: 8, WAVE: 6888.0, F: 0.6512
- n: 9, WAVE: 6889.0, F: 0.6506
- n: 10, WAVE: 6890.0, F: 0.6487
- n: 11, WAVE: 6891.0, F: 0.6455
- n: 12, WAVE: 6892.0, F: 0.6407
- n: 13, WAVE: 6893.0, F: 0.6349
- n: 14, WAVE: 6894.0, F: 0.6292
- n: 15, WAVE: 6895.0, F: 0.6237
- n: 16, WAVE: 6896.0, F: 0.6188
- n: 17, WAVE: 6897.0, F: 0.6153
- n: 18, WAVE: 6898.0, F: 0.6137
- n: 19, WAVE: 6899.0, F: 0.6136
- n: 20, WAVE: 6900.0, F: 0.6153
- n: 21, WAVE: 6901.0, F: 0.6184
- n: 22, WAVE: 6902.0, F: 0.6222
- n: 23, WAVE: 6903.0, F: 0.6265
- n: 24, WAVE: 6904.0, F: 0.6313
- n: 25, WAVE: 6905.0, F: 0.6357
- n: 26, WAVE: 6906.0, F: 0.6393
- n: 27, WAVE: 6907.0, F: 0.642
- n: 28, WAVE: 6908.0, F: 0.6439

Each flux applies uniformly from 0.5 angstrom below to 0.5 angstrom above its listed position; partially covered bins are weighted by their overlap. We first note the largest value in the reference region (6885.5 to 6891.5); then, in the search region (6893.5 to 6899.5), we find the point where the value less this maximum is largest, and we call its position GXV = 6894.0 angstrom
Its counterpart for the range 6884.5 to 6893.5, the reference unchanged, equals 6888.0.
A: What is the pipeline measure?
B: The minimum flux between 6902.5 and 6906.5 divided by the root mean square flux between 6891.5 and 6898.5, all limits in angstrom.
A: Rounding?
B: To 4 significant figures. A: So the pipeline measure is 1.002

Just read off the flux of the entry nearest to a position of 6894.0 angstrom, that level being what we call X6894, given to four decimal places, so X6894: 0.6292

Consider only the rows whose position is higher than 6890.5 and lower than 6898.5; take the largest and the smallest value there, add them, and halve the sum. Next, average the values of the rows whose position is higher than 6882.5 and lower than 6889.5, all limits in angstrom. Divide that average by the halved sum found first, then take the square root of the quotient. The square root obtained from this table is 1.01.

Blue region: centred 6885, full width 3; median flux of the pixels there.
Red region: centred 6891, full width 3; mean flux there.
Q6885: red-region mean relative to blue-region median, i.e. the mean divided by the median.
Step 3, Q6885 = 1.00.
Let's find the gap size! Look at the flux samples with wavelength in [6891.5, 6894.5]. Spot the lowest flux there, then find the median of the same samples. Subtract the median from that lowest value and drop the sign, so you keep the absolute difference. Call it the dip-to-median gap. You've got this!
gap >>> 0.0057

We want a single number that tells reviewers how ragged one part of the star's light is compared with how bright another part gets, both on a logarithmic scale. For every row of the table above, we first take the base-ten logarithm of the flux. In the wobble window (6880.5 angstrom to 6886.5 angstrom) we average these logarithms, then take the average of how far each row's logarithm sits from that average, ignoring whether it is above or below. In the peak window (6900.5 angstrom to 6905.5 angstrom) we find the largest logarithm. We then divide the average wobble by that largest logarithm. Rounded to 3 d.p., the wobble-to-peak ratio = -0.012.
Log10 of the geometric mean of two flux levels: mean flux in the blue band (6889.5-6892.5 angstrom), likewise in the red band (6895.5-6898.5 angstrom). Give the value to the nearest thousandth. -0.200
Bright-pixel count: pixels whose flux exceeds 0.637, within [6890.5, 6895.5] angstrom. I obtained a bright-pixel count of 2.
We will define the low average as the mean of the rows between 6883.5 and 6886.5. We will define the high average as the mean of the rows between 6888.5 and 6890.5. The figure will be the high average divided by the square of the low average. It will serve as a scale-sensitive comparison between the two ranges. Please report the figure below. 1.55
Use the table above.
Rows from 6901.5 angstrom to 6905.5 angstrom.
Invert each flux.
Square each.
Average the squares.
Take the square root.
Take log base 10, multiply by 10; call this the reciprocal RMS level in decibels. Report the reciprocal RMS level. 2.01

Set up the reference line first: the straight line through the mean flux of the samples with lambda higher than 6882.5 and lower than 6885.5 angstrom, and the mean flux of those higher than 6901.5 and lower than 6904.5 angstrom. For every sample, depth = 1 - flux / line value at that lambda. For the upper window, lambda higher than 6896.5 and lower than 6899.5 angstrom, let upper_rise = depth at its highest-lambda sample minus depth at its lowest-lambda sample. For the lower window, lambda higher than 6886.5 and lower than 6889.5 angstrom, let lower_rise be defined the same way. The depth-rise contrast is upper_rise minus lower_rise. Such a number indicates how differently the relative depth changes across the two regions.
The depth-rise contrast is 0.003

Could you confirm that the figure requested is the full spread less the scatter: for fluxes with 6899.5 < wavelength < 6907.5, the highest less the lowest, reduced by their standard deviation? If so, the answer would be 0.017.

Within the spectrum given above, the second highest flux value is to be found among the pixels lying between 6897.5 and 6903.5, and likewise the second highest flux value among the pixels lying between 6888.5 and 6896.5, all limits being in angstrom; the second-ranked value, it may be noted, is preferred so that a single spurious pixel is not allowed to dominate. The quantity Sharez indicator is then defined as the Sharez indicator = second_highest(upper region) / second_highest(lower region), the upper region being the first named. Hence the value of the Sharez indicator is 0.959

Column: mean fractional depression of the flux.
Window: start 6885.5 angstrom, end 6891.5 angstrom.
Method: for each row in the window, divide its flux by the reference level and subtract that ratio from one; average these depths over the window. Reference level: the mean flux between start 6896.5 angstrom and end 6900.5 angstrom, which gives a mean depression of -0.057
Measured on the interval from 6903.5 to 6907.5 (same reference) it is -0.037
